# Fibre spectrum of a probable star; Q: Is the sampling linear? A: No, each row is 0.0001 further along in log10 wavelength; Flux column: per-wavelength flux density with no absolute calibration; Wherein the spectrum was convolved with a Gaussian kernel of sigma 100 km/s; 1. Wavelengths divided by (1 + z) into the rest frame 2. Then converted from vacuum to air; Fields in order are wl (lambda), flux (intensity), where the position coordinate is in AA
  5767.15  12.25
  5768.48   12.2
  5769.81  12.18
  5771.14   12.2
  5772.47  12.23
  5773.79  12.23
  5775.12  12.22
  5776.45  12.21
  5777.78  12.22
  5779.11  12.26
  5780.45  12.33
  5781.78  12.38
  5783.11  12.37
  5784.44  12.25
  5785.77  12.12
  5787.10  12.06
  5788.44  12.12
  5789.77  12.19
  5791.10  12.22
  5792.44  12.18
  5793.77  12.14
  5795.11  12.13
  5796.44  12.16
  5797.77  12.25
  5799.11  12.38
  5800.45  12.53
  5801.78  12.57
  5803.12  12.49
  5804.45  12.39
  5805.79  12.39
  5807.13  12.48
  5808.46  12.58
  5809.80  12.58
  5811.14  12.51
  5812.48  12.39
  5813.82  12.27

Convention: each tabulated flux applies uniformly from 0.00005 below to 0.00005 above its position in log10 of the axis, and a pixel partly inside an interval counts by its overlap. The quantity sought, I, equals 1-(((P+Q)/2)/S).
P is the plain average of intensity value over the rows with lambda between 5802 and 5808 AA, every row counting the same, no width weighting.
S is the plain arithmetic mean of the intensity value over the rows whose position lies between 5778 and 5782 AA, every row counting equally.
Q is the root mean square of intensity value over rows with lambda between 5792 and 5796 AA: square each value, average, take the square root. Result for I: 0.002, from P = 12.4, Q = 12.2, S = 12.32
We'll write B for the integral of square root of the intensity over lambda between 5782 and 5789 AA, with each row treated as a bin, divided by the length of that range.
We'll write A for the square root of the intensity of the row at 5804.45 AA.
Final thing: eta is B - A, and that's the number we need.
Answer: -0.027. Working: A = 3.52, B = 3.49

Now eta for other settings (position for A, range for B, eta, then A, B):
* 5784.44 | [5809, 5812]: 0.033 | 3.50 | 3.53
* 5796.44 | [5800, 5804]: 0.059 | 3.49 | 3.55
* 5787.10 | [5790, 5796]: 0.015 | 3.47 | 3.49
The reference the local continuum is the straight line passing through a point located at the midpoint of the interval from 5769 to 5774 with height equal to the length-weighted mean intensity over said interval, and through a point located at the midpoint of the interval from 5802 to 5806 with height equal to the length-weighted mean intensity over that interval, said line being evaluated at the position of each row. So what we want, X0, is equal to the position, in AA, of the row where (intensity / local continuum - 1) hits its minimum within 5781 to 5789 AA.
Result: 5787.10 AA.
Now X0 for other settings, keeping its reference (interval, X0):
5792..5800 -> 5795.11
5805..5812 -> 5805.79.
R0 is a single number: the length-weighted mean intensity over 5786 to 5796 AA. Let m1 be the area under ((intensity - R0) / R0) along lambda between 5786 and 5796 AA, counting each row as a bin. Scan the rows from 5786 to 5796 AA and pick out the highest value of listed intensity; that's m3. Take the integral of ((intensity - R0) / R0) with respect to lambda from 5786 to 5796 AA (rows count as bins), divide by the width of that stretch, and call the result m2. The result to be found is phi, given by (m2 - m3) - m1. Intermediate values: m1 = 0.00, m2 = 0.000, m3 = 12.22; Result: -12.2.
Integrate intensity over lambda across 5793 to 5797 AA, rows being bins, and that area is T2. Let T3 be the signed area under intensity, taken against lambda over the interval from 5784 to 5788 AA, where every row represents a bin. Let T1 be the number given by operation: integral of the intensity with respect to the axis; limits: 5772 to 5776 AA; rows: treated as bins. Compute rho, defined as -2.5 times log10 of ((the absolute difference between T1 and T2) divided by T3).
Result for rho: 5.2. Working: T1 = 49.0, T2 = 48.6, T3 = 48.5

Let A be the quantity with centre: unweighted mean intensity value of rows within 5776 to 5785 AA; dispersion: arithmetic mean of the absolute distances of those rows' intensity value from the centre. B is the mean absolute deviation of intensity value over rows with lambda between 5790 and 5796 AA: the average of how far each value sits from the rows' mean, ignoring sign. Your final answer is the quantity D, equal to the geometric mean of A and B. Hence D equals 0.04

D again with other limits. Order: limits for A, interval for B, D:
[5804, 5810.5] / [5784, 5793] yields 0.06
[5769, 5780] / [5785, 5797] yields 0.02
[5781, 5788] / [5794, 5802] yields 0.14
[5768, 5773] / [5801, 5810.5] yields 0.03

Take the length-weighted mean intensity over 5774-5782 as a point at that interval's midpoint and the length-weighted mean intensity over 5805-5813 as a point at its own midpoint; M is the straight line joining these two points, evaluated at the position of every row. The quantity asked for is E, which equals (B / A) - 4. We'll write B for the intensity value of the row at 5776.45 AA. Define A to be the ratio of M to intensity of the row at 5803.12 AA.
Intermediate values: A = 0.996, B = 12.21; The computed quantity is 8.3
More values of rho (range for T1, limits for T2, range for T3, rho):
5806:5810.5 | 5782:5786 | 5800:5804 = 2.1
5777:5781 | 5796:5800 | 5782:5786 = 6.6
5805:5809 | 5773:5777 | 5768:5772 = 4.3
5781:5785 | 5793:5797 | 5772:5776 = 4.5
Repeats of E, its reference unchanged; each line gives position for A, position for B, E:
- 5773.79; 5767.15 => 8.3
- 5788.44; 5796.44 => 8.0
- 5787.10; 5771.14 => 7.9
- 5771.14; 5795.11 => 8.1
